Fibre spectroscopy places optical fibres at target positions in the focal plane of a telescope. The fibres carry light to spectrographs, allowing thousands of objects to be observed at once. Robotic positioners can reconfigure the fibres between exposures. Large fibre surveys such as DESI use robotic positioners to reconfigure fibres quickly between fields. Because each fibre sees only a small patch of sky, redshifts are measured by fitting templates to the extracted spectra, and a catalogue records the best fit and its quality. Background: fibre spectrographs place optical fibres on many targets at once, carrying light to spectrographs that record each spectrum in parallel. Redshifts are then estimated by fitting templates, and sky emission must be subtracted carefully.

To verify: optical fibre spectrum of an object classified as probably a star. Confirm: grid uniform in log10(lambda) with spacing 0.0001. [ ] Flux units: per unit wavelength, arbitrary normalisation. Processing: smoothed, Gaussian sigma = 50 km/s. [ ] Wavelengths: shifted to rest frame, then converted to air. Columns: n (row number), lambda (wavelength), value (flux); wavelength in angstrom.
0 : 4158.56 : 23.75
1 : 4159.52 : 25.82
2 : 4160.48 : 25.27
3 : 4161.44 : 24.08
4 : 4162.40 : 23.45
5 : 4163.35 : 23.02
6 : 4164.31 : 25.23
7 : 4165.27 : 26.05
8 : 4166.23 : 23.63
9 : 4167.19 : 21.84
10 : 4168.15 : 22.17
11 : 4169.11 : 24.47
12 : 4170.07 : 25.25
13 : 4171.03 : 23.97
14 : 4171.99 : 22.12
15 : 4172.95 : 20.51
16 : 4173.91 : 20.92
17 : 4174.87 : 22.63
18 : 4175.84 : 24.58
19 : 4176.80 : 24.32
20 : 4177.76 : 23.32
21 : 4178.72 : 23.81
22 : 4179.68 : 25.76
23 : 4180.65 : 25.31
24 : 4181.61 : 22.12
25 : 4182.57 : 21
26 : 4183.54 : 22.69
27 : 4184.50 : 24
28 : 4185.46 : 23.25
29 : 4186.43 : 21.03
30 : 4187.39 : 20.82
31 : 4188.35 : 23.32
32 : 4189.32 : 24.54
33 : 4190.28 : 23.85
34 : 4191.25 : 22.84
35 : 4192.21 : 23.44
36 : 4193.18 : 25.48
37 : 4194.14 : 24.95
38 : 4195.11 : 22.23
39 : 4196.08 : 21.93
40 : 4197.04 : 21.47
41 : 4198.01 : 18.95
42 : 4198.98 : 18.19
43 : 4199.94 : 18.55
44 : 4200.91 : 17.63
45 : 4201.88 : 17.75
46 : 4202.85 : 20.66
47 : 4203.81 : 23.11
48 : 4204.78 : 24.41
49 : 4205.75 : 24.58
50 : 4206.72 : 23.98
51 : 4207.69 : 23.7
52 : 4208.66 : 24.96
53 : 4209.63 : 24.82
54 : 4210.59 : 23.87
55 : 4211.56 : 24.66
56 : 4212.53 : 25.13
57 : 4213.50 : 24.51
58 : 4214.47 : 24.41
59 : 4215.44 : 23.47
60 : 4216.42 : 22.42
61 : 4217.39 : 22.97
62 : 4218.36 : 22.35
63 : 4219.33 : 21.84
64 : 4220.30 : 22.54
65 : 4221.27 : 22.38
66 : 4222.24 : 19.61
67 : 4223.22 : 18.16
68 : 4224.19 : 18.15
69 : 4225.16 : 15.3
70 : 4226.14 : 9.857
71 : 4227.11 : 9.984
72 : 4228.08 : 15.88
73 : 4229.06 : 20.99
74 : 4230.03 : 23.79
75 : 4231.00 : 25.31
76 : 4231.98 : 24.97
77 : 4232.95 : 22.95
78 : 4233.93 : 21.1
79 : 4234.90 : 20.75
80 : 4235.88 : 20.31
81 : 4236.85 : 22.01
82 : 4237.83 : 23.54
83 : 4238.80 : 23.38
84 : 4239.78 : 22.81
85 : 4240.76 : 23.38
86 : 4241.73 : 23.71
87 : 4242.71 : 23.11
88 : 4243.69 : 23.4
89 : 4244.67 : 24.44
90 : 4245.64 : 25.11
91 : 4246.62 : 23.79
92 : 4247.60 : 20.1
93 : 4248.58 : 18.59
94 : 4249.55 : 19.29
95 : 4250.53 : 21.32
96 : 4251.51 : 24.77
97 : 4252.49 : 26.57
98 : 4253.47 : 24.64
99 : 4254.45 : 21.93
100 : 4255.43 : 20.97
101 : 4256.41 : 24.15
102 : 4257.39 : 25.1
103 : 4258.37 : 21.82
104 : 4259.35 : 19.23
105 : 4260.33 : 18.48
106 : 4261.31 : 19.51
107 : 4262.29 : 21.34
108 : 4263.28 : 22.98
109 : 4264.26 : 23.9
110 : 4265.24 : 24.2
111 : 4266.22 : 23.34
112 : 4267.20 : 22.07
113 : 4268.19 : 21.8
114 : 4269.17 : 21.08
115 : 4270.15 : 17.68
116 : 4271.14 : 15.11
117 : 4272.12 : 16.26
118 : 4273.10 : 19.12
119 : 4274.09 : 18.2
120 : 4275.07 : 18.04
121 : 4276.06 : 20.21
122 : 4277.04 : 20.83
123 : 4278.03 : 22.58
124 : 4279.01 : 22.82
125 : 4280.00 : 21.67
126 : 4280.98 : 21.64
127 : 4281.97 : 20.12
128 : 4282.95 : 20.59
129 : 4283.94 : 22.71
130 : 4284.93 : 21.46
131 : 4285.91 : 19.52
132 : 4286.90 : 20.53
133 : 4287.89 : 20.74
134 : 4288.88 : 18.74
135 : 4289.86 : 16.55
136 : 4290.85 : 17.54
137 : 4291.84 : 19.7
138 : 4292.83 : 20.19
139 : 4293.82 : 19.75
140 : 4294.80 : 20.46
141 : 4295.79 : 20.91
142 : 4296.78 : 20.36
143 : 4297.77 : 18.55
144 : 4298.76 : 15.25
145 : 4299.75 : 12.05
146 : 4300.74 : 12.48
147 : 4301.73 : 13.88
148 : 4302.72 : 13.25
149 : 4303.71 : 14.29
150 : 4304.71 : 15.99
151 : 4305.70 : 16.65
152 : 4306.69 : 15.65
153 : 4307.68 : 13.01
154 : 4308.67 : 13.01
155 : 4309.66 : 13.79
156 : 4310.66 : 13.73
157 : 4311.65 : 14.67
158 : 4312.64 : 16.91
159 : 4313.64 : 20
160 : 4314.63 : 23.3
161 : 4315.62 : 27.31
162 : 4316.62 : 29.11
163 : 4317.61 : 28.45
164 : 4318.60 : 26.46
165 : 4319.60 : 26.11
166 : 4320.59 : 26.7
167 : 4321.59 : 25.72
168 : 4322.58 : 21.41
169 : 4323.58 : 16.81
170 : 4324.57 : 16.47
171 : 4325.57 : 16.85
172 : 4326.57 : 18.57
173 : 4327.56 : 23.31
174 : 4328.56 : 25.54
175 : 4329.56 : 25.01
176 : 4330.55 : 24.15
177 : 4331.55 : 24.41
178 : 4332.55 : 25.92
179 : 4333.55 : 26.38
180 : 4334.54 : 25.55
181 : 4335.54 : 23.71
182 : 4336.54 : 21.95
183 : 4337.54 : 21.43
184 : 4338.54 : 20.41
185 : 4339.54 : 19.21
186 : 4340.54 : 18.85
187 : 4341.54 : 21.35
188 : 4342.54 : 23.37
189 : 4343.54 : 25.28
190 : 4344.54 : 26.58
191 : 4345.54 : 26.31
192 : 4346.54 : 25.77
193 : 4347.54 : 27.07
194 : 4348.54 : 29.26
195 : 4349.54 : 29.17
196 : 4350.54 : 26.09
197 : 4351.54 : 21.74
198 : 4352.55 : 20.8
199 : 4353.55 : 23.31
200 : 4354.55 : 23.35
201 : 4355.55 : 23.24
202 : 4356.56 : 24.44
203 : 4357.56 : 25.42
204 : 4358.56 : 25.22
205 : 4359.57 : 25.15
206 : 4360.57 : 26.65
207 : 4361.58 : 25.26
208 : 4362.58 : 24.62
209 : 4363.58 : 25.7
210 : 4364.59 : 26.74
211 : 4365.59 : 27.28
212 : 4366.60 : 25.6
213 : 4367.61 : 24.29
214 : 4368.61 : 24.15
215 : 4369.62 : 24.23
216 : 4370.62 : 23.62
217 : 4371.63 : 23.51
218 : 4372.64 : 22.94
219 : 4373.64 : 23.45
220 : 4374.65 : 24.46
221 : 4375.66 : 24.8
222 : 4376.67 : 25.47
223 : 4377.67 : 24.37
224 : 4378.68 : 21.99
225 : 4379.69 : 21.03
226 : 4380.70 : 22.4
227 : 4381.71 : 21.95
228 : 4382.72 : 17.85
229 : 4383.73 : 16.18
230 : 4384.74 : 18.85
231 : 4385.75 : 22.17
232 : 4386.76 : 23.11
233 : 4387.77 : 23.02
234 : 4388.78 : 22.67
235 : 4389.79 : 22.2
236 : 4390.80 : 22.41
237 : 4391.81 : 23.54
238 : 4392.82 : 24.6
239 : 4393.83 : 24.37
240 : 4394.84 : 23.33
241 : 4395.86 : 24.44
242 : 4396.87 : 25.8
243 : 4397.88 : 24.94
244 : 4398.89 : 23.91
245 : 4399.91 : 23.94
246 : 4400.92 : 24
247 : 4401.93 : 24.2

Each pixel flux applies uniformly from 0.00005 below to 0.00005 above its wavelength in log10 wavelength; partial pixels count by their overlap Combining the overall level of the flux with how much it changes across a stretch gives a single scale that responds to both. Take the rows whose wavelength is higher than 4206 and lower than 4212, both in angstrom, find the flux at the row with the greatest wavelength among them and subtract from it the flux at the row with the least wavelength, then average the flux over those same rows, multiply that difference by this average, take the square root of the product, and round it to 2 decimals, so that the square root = 4.07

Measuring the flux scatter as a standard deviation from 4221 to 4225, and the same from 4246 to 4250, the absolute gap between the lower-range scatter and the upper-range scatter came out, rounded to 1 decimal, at 0.3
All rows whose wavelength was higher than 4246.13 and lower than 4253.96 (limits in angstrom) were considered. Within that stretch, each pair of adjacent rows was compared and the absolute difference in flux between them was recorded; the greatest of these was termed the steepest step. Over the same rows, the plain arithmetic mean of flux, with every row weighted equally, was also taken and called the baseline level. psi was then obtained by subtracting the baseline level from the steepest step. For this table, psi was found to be -18.7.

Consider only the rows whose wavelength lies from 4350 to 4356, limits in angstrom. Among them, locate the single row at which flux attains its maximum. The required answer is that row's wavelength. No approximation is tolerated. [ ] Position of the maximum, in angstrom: 4350.54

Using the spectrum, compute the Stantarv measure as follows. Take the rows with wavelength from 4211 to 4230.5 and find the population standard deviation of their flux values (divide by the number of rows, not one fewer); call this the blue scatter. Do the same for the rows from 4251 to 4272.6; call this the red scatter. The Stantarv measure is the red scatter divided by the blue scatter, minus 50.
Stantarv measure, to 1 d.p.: -49.3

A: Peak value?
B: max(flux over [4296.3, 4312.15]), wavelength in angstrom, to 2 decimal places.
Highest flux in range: 20.36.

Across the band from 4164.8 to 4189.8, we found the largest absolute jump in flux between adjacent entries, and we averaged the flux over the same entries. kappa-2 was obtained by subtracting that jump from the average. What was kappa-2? 20.0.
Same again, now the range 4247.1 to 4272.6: 17.9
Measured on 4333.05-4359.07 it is 19.7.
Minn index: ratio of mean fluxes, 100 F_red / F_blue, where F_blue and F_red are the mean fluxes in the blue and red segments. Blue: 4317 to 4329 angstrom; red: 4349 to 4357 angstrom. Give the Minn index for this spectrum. 106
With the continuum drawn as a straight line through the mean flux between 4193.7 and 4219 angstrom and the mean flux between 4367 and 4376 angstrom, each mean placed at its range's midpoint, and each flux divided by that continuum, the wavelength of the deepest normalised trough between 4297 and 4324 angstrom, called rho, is 4299.75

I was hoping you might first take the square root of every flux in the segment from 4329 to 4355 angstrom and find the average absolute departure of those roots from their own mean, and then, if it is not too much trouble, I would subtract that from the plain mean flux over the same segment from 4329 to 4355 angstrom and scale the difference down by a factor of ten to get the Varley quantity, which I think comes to 2.39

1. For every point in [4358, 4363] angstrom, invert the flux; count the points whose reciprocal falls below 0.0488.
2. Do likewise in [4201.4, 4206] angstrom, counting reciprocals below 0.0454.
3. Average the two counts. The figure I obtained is 4.0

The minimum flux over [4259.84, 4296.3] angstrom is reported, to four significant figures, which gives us 15.11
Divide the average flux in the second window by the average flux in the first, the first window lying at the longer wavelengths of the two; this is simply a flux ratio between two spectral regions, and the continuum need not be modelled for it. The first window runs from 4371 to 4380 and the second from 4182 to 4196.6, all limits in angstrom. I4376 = 1.0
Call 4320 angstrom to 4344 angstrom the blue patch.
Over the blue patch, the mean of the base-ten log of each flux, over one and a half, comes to 0.897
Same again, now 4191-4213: 0.899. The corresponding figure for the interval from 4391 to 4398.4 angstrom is 0.925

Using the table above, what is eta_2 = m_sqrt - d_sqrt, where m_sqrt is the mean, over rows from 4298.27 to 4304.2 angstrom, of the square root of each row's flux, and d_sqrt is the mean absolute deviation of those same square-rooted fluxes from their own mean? 3.55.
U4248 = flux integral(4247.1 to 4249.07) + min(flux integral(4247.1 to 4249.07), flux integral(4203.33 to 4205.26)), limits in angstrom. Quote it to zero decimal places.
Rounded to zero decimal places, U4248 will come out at 76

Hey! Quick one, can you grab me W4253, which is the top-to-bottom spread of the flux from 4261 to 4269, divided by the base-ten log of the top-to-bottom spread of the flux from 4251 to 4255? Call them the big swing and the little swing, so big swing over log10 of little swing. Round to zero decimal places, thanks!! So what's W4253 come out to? 7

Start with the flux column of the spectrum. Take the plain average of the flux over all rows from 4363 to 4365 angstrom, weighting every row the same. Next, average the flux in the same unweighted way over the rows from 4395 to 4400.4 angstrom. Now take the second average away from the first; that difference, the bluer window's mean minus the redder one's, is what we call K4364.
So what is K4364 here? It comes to 1.6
